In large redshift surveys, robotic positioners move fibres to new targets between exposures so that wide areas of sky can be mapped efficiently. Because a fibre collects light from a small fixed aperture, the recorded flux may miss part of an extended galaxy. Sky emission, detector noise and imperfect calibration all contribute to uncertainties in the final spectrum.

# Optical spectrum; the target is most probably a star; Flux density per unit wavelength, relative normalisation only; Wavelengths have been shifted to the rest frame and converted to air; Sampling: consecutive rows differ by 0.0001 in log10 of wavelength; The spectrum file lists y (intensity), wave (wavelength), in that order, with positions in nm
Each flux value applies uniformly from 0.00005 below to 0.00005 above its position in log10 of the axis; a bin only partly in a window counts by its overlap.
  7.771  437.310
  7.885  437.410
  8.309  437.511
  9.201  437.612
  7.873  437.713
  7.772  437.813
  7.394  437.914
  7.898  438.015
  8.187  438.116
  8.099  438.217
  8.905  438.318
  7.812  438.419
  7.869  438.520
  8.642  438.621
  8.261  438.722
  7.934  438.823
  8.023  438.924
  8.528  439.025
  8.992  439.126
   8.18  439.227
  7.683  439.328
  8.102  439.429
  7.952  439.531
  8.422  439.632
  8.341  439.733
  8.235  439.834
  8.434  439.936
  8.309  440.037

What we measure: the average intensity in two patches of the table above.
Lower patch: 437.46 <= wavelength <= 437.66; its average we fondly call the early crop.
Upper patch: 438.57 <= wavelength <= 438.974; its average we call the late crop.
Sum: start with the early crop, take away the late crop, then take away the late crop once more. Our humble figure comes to -7.7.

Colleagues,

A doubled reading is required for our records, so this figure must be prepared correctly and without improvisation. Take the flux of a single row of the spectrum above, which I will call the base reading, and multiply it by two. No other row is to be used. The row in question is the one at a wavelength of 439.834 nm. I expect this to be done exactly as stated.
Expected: 16.5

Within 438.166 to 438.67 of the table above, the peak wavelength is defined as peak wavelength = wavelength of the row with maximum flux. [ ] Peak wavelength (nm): 438.318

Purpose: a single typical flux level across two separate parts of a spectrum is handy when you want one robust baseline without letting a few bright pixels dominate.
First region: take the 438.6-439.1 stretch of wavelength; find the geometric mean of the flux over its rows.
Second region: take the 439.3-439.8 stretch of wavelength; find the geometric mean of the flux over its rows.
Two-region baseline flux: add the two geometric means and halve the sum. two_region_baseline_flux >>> 8.18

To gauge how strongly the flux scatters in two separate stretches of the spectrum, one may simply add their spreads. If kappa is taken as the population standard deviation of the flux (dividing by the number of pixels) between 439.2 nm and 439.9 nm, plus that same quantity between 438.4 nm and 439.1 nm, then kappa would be 0.54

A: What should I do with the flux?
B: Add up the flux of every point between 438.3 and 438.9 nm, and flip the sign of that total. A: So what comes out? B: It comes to -49.4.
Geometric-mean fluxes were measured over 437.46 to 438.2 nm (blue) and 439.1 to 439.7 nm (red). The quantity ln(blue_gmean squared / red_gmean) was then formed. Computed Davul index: 2.07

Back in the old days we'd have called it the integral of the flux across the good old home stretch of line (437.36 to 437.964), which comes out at 4.88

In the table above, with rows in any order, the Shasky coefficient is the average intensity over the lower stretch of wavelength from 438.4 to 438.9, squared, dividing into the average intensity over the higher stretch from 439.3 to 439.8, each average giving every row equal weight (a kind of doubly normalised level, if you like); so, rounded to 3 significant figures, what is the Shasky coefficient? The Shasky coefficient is 0.123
